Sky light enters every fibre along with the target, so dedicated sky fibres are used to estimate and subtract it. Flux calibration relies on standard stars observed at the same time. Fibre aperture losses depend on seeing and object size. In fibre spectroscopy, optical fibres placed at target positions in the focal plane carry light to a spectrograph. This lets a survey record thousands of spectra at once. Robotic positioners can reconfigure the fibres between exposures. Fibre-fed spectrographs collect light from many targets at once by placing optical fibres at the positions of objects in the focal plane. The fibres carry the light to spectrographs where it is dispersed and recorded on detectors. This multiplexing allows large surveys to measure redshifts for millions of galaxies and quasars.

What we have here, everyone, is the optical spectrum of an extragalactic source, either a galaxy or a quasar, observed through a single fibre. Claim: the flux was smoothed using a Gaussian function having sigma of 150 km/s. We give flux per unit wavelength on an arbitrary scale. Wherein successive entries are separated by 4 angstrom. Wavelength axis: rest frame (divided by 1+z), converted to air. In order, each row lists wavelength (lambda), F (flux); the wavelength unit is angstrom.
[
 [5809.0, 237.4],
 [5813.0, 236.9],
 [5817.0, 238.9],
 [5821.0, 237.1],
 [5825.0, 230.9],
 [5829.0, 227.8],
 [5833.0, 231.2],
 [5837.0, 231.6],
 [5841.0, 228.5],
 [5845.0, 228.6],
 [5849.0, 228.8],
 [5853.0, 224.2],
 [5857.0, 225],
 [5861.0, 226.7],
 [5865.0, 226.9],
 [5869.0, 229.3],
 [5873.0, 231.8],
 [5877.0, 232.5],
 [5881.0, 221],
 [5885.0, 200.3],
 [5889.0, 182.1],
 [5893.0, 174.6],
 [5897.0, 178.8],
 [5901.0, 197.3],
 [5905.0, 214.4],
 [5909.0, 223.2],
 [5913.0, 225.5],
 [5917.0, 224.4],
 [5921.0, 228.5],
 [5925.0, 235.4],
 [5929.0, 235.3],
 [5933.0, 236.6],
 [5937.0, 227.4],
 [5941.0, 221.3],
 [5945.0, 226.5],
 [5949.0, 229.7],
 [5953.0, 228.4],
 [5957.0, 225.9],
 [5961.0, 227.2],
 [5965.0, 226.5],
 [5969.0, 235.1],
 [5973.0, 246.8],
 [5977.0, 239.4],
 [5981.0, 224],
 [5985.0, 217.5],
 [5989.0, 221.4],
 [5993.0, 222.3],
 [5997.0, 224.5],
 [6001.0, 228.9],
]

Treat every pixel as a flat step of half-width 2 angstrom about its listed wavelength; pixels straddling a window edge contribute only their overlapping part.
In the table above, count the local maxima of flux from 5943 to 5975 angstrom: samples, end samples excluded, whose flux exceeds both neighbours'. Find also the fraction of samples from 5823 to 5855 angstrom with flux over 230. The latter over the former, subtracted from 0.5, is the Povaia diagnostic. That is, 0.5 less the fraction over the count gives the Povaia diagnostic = 0.31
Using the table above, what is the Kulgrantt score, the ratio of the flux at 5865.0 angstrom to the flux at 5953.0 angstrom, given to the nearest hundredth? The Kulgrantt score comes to 0.99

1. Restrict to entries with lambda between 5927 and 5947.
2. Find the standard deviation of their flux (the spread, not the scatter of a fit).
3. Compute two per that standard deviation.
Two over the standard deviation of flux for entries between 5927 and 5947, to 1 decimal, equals 0.3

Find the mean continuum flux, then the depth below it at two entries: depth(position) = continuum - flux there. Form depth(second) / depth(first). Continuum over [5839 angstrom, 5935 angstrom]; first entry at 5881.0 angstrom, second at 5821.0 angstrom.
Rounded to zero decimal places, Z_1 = 10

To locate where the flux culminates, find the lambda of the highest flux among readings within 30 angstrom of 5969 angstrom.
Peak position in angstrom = 5973.0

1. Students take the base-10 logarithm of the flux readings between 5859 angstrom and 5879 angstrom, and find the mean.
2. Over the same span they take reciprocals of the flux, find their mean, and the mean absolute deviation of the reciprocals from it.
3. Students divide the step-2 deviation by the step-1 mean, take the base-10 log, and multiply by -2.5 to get 11.9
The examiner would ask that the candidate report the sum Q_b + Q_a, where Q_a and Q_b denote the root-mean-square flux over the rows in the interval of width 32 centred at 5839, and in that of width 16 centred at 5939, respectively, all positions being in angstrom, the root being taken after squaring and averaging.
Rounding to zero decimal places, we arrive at 457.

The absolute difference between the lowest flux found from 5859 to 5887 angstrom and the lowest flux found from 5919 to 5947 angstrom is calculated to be 21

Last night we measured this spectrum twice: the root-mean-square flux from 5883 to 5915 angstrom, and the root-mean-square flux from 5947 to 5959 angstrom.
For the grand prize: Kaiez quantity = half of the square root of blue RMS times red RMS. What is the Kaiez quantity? 107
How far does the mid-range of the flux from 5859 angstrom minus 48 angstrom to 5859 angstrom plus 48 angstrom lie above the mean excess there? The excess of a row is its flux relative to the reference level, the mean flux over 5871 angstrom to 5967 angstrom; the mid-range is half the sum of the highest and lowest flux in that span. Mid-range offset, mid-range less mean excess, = 205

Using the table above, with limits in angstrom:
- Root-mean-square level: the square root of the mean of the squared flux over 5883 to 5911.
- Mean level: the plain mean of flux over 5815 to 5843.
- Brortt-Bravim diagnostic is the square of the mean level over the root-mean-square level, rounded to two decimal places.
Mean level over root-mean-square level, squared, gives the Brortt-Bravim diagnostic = 1.40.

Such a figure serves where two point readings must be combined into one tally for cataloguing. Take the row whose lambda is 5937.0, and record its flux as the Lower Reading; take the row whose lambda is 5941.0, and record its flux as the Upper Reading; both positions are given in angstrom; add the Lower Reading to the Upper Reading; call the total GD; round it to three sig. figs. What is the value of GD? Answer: 449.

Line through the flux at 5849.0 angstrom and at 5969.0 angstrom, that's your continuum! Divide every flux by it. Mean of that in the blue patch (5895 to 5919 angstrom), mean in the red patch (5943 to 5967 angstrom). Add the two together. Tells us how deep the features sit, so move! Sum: 1.88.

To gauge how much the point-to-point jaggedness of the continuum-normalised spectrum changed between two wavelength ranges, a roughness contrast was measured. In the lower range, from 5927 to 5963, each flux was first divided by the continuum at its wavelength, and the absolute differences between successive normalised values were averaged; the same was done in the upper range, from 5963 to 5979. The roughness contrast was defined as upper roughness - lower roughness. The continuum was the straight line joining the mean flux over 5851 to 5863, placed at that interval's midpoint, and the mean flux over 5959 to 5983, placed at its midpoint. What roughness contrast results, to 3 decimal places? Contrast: 0.023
